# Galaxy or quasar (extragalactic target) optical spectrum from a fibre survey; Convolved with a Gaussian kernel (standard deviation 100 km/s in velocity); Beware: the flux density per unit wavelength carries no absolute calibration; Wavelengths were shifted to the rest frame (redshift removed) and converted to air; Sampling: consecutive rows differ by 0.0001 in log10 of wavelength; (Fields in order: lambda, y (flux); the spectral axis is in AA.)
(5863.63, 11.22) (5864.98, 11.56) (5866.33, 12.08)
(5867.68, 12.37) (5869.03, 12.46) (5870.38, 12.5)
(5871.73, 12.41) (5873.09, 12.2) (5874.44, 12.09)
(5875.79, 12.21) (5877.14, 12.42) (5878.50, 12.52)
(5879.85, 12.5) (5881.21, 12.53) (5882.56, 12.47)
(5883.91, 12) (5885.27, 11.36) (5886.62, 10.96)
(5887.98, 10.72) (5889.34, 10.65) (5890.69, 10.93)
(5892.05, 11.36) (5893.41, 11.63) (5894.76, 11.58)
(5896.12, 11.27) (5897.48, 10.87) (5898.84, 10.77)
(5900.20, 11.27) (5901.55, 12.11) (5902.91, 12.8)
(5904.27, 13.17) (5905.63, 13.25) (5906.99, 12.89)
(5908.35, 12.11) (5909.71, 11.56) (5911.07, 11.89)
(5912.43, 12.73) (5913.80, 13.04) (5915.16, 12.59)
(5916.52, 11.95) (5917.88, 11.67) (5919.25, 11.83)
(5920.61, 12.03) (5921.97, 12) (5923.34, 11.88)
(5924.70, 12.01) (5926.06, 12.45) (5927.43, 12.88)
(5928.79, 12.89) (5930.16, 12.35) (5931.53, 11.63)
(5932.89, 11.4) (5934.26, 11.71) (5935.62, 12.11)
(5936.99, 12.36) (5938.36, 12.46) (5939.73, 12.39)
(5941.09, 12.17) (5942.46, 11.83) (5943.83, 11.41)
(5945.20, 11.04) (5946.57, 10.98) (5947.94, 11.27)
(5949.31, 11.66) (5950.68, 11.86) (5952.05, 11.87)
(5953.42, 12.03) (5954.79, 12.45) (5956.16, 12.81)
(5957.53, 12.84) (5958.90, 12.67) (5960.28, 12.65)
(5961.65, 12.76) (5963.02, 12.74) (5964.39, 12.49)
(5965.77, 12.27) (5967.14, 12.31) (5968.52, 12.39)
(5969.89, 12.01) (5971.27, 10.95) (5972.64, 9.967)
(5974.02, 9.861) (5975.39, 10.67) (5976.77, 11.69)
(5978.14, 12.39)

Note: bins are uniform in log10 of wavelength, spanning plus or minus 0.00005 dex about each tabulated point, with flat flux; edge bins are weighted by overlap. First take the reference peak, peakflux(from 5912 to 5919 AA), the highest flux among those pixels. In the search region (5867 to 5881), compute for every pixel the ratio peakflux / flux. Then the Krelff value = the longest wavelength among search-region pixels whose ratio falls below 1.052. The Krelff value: 5879.85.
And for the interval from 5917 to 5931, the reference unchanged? 5928.79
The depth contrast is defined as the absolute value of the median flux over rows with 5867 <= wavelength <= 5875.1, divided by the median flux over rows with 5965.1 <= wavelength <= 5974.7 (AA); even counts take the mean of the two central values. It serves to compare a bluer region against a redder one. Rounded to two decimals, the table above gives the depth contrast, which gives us 1.03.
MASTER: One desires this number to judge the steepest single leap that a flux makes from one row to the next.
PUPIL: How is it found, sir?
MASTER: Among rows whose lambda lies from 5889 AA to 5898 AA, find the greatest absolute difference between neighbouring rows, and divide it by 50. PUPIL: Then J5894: 0.0086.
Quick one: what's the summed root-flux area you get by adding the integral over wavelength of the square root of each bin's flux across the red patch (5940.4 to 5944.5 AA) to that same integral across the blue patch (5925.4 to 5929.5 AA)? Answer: 28.7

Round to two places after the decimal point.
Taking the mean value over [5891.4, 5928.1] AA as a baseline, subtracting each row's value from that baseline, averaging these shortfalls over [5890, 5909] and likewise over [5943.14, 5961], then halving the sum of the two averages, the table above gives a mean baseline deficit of 0.15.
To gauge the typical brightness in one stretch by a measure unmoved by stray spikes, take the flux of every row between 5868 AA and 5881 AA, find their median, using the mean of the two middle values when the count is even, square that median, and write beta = 154.3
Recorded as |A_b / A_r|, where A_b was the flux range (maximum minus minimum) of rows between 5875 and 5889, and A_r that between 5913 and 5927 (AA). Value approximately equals 1.3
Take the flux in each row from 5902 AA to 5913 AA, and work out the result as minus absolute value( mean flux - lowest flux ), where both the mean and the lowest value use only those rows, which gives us -1.0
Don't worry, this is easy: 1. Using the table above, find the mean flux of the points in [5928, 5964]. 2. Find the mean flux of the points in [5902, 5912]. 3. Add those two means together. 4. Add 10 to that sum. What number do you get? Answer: 34.6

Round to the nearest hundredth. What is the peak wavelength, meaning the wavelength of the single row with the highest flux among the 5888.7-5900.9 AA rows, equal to 5893.41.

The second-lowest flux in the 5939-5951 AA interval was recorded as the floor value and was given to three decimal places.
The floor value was 11.040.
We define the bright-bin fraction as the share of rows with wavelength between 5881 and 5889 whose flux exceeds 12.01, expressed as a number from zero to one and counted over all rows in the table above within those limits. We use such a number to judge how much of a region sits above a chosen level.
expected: 0.33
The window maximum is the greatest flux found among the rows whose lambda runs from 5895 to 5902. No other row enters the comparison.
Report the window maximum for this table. 12.11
